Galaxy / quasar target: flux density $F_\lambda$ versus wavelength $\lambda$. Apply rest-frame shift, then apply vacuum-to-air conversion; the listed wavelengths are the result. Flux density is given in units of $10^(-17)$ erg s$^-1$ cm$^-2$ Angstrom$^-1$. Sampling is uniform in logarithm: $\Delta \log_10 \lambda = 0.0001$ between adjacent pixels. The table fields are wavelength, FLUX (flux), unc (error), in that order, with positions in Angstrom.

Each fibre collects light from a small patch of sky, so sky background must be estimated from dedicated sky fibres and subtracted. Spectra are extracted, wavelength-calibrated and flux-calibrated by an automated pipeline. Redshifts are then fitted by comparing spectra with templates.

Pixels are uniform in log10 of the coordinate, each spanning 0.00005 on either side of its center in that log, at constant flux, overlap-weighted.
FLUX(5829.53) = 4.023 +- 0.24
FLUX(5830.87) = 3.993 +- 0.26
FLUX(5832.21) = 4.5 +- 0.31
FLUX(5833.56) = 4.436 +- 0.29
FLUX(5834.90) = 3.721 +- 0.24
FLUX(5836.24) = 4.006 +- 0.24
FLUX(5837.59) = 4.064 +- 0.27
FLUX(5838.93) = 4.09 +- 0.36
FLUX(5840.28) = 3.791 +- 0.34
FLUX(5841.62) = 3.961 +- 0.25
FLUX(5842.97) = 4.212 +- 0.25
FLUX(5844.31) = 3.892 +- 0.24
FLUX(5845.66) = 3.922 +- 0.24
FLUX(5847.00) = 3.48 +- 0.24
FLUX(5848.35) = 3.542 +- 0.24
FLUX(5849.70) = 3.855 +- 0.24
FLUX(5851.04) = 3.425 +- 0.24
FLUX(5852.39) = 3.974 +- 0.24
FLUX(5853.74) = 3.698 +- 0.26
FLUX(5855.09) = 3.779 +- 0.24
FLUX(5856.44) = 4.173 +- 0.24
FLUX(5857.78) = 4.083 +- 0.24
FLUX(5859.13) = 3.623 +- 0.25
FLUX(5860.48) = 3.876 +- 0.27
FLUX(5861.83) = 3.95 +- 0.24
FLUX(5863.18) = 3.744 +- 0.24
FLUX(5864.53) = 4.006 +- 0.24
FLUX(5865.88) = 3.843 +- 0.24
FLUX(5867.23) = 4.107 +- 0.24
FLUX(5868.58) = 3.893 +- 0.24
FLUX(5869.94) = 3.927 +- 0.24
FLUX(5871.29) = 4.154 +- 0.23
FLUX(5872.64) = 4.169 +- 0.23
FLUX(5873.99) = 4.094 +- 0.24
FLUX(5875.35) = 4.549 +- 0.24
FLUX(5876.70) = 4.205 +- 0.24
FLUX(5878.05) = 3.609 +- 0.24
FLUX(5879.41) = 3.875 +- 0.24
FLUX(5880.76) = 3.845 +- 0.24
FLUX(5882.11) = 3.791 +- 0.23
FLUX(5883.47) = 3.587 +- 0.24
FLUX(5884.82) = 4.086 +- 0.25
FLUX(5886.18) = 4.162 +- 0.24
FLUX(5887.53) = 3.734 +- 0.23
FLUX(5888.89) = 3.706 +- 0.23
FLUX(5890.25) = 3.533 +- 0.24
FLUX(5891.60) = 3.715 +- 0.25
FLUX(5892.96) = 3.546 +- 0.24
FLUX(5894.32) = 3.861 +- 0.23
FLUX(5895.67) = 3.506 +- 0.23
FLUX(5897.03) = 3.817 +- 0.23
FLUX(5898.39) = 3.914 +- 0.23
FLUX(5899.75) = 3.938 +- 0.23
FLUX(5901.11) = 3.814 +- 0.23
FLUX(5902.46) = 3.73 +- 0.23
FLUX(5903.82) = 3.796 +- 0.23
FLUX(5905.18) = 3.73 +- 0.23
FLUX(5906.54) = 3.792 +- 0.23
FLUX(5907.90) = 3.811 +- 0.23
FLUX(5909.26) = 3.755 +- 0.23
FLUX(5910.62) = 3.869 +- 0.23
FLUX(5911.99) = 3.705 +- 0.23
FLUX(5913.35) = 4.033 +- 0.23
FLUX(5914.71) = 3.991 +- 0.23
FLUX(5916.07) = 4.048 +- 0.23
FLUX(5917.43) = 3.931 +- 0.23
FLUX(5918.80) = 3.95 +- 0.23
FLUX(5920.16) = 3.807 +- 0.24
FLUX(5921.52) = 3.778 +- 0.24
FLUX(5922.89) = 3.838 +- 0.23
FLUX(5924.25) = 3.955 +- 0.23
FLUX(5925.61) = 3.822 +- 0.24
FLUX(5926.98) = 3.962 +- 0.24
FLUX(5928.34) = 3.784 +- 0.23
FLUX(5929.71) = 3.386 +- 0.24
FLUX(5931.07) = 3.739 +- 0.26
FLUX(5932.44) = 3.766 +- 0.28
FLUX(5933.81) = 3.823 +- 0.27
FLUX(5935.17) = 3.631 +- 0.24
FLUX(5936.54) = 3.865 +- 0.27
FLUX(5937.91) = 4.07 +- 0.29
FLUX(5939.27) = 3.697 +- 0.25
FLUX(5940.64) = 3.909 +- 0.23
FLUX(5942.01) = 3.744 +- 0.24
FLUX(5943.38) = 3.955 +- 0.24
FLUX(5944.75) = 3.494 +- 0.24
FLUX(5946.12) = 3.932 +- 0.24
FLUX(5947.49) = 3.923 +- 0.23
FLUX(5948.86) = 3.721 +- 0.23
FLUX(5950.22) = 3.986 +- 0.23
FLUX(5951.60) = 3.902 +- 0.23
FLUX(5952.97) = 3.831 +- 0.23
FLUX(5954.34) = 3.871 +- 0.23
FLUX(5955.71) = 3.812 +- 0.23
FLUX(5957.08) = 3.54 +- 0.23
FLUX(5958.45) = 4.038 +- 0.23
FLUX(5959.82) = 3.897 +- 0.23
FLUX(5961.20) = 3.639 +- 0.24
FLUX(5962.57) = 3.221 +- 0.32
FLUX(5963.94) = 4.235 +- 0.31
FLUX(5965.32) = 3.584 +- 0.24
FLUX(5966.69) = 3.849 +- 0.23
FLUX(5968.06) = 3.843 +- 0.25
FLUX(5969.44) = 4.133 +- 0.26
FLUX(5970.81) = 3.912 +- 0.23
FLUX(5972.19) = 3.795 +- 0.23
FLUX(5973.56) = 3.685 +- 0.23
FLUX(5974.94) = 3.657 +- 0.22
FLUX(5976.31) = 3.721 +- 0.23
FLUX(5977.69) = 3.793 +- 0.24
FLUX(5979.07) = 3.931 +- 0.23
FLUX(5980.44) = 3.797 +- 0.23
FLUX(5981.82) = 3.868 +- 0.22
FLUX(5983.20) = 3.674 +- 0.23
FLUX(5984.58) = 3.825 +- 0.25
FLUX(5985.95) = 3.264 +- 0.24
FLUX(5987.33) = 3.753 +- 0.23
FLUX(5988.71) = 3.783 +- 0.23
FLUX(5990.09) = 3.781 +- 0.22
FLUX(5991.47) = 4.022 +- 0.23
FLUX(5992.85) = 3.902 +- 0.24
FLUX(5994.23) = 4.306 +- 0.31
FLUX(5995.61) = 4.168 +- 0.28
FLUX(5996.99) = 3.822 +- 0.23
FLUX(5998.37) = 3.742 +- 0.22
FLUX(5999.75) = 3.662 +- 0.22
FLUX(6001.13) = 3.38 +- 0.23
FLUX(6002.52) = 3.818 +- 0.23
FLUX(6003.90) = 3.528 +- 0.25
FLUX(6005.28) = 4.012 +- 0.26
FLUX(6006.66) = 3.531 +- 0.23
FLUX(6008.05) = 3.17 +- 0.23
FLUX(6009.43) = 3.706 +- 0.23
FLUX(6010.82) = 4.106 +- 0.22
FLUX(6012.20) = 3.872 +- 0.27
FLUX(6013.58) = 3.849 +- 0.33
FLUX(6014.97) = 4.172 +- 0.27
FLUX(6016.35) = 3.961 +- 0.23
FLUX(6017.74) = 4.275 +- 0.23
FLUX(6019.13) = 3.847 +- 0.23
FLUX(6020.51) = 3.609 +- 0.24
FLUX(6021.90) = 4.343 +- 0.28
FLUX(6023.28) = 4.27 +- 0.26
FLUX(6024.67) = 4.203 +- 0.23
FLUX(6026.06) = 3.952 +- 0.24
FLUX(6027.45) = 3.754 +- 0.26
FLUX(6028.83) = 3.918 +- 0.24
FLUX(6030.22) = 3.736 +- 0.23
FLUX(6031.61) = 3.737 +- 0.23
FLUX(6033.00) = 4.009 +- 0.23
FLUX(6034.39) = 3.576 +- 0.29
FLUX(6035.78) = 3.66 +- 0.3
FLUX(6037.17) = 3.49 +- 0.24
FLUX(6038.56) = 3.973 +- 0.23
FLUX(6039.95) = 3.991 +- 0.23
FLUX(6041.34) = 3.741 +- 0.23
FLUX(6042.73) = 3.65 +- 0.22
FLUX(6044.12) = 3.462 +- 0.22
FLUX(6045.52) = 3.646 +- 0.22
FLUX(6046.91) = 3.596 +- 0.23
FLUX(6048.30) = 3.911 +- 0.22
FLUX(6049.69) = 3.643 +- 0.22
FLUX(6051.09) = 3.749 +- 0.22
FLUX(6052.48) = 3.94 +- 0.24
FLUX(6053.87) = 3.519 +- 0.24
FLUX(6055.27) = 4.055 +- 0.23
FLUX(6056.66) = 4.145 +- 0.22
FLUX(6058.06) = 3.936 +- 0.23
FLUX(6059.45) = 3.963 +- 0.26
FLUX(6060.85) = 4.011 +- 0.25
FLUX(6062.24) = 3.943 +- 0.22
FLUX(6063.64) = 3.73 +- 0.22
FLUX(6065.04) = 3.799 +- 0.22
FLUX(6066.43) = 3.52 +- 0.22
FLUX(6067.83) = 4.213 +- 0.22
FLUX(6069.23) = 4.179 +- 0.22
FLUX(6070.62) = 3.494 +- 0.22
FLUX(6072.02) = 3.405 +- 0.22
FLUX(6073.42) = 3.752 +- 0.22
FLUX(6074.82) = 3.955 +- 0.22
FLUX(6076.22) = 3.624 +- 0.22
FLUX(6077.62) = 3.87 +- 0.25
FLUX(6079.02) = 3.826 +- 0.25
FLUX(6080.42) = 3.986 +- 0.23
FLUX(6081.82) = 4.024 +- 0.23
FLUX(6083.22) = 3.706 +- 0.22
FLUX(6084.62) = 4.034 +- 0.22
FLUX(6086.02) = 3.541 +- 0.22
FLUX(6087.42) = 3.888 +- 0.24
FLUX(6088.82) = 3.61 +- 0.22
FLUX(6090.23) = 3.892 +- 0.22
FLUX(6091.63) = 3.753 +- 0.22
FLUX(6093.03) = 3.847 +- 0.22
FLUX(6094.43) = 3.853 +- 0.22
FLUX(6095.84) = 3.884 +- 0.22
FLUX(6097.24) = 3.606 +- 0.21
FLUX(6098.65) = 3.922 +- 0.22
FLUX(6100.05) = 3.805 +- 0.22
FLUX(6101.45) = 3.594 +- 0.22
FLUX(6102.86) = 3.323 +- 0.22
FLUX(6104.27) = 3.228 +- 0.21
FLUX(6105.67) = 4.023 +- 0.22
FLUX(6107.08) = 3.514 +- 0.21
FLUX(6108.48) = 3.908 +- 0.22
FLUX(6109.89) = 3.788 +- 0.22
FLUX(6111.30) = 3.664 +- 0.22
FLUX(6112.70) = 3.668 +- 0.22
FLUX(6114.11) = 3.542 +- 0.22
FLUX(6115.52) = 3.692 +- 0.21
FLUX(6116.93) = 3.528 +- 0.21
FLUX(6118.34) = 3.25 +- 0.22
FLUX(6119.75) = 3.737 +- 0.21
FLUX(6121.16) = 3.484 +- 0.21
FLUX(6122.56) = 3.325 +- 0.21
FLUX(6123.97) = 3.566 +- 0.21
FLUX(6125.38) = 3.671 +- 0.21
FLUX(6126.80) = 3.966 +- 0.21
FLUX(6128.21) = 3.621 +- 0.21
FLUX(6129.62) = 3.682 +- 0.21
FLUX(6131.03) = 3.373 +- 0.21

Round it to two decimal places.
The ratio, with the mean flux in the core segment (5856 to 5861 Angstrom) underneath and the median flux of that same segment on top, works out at 1.01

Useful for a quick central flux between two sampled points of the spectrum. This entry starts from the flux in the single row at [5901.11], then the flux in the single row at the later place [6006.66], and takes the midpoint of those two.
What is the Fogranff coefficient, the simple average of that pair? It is 3.67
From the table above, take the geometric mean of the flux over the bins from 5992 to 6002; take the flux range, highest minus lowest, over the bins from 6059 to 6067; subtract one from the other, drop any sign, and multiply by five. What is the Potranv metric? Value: 16.8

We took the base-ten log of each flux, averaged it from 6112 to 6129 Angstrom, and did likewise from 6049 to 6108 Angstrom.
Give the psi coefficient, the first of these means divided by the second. 0.959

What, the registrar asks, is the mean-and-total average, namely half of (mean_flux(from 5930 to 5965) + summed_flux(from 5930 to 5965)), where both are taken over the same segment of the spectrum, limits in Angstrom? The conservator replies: 49.5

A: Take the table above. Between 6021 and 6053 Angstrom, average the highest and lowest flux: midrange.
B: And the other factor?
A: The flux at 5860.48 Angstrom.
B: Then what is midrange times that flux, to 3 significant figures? 15.1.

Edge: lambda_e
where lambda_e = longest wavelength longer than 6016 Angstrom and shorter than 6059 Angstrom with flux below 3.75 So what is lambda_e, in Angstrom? 6053.87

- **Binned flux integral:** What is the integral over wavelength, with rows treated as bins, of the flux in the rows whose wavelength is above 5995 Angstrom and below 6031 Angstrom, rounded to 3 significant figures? 139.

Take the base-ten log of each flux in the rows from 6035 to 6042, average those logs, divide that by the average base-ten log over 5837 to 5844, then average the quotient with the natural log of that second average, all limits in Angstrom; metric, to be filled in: 0.225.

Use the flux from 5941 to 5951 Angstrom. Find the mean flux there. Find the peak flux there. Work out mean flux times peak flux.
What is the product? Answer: 15.2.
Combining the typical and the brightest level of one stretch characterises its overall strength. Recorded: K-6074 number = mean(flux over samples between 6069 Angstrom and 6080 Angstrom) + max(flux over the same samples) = 7.9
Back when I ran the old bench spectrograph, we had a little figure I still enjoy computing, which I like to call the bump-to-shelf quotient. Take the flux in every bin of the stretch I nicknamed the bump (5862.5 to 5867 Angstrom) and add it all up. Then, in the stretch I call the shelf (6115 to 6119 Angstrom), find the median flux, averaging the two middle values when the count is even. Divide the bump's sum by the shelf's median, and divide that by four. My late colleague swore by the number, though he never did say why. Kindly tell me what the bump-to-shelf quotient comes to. 0.821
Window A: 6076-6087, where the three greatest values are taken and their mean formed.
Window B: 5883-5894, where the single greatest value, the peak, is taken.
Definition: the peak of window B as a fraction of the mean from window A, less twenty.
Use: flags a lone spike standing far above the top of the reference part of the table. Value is -18.96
